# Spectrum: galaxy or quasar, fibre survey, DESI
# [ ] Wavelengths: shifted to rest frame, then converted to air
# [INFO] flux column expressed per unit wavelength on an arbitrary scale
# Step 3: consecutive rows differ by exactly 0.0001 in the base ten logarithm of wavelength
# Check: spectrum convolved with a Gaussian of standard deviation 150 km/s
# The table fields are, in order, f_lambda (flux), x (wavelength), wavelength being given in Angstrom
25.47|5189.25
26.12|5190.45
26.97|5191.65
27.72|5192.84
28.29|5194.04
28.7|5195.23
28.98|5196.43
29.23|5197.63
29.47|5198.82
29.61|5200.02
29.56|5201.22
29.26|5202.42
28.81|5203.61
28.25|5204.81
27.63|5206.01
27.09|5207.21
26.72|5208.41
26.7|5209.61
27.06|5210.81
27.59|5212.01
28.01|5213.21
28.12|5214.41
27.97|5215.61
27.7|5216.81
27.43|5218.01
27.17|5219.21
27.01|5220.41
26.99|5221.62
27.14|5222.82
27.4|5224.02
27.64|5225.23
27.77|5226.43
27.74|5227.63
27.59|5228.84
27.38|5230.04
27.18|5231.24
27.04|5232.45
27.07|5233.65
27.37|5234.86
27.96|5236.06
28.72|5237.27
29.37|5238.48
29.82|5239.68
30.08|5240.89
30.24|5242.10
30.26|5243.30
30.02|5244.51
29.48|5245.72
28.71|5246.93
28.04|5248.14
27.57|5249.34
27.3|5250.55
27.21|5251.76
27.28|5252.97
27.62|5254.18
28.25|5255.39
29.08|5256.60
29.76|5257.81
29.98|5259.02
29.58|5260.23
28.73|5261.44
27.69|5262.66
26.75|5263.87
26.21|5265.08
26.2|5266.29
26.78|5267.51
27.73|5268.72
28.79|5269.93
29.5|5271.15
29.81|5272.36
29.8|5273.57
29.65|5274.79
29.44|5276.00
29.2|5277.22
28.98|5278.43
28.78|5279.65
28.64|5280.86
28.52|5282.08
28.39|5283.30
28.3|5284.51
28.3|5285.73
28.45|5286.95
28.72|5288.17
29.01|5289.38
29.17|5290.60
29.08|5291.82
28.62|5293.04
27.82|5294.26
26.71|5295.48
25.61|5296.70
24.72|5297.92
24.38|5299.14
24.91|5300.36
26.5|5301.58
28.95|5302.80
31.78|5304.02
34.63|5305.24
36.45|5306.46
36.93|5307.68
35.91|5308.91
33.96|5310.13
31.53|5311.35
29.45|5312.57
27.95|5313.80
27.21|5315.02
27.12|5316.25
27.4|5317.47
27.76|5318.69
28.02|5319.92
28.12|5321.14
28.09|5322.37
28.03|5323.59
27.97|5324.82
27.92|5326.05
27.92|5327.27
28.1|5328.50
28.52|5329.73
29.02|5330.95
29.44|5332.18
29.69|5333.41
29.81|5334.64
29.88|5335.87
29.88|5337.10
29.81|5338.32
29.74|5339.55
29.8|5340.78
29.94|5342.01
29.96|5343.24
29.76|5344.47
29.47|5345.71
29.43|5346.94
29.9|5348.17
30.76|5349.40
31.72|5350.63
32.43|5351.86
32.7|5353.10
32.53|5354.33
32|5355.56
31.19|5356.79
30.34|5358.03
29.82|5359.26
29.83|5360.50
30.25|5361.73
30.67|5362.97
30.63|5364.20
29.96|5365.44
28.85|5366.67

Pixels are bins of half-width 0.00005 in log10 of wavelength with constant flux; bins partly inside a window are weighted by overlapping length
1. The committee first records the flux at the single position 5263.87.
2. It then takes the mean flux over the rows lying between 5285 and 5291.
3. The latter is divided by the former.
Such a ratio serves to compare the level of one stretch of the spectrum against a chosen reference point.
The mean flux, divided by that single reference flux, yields 1.07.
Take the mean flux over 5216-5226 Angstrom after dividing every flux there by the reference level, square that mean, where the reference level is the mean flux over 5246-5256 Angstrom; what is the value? 0.97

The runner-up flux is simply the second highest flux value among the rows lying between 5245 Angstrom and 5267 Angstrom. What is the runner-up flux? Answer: 29.76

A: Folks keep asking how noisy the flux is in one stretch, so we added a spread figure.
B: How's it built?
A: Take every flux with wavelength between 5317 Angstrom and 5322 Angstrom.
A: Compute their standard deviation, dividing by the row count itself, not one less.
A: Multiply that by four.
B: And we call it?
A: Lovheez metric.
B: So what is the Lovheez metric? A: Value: 1.1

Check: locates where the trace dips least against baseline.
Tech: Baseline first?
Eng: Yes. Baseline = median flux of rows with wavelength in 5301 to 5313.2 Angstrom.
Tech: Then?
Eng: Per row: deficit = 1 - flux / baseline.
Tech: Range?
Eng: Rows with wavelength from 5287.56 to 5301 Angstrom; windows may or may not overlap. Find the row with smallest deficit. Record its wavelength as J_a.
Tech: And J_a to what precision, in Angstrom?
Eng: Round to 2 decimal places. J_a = 5290.60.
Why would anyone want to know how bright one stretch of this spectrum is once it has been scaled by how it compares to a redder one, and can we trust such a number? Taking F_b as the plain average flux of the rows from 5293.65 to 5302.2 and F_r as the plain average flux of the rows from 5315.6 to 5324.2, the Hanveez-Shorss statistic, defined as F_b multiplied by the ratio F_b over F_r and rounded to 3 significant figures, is 24.0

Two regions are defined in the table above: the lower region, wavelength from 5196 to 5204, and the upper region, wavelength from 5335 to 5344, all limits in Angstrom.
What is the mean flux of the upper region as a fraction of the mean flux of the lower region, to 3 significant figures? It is 1.02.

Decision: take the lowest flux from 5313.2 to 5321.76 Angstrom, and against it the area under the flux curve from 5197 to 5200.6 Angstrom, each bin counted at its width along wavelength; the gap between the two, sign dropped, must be 79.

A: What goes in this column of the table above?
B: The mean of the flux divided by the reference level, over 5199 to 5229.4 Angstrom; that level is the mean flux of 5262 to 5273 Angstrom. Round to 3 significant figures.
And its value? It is 1.00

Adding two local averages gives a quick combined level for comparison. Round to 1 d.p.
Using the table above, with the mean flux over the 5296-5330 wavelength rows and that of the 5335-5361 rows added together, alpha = 59.7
